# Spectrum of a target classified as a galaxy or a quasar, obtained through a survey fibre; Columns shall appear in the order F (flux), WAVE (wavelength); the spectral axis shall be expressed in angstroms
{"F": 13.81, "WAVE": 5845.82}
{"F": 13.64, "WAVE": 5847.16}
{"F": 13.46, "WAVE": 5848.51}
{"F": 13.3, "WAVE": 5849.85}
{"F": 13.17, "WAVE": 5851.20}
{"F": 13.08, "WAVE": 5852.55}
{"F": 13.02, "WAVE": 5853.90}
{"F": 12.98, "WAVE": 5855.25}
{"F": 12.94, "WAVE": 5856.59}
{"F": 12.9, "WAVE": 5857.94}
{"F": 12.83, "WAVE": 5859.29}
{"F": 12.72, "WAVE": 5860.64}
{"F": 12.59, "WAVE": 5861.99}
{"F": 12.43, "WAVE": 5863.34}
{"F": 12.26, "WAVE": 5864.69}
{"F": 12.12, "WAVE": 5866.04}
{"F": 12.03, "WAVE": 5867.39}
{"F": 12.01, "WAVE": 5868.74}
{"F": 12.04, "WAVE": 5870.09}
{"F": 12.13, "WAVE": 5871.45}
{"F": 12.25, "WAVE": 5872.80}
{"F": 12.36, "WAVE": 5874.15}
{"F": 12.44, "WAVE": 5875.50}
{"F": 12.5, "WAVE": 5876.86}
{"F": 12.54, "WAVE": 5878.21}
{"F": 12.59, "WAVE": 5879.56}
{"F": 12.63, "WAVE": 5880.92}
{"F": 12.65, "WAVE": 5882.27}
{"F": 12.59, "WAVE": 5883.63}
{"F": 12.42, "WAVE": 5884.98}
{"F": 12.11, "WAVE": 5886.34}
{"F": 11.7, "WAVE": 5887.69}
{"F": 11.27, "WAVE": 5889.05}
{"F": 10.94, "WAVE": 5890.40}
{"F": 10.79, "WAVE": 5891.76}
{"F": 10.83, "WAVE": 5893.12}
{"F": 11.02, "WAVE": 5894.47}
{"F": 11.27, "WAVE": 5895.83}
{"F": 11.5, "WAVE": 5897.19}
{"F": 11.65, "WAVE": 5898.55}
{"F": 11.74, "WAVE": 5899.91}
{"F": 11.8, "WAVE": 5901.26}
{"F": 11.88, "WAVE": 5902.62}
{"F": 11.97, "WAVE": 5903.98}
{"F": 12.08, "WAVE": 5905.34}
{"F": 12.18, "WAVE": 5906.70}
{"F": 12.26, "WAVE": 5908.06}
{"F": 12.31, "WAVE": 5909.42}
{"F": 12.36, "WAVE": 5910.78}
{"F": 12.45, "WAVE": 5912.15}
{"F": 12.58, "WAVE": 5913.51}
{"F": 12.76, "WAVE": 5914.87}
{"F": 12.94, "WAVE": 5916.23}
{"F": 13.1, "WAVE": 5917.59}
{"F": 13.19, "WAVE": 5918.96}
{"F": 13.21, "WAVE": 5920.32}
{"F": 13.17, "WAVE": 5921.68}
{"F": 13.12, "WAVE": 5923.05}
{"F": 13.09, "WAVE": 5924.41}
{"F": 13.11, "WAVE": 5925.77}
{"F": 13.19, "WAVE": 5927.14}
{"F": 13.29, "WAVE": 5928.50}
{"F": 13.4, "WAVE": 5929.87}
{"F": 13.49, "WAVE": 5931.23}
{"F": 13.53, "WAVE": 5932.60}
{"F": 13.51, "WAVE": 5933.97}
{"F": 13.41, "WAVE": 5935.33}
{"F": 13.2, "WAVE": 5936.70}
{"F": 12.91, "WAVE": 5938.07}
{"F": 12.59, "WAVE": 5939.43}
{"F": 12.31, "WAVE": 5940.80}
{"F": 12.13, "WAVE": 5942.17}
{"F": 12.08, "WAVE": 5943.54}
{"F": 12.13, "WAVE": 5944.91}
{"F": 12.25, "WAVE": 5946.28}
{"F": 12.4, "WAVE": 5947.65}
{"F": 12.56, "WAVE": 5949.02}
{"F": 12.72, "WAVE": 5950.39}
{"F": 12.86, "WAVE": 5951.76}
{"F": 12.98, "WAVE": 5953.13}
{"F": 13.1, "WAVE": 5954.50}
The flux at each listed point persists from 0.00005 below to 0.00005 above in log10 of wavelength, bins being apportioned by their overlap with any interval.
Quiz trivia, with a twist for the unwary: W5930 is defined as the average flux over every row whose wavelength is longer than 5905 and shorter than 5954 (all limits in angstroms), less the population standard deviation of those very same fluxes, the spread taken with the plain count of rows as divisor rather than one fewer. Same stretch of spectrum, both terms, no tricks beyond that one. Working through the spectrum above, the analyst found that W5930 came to 12.3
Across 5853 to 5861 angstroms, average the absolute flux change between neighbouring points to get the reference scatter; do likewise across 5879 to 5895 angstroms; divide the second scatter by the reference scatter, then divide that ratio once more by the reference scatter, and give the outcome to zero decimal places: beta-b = 54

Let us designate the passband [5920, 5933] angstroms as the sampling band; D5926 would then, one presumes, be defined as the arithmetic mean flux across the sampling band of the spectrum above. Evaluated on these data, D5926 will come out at 13.3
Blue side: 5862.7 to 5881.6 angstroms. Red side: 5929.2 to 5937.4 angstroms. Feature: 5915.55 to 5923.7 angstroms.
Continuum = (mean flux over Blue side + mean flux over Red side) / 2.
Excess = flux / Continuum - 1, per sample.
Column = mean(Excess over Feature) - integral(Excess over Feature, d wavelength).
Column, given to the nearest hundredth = -0.14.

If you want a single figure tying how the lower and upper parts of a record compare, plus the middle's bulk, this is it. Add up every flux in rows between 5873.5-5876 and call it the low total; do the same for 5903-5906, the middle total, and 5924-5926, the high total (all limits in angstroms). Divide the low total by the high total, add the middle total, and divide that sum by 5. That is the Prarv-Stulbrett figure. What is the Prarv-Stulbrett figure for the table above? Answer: 5.00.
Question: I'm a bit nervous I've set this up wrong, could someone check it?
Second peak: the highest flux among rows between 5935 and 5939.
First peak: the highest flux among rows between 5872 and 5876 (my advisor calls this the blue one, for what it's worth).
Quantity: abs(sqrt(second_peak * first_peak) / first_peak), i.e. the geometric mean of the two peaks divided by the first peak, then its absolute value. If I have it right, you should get 1.04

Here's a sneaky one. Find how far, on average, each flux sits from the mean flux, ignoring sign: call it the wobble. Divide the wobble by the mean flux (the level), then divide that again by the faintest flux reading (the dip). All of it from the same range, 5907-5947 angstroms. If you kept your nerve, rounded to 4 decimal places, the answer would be 0.0027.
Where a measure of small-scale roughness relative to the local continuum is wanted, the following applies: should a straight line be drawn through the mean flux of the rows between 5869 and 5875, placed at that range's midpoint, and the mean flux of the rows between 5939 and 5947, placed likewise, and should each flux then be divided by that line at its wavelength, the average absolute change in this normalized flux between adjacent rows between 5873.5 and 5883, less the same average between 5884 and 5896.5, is -0.018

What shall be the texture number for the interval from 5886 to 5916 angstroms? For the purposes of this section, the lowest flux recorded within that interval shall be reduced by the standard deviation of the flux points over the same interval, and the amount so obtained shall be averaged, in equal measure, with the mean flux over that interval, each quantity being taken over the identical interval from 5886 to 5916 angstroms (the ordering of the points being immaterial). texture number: 11.0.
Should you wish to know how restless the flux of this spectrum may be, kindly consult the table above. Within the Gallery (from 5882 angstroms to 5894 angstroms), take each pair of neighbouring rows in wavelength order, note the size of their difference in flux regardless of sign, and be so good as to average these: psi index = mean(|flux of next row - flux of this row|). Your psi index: 0.24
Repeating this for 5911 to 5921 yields 0.13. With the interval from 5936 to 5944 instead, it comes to 0.22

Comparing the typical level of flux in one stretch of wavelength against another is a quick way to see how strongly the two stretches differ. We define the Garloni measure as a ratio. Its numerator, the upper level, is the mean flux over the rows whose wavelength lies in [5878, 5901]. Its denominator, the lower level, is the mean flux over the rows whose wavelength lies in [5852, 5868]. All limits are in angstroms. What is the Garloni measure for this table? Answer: 0.93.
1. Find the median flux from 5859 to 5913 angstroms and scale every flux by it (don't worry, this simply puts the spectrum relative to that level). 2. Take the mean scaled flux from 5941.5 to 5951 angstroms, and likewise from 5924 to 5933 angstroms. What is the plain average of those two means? 1.05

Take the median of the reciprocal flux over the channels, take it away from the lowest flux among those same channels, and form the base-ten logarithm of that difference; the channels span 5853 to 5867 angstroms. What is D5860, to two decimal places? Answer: 1.08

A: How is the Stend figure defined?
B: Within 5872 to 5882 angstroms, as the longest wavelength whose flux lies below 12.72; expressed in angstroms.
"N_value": 5880.92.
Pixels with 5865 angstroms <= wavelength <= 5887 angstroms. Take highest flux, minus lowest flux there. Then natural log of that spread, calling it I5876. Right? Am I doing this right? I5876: -0.45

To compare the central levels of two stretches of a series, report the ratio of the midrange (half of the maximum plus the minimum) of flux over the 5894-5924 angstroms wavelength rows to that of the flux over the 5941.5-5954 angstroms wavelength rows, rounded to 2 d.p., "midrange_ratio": 0.97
